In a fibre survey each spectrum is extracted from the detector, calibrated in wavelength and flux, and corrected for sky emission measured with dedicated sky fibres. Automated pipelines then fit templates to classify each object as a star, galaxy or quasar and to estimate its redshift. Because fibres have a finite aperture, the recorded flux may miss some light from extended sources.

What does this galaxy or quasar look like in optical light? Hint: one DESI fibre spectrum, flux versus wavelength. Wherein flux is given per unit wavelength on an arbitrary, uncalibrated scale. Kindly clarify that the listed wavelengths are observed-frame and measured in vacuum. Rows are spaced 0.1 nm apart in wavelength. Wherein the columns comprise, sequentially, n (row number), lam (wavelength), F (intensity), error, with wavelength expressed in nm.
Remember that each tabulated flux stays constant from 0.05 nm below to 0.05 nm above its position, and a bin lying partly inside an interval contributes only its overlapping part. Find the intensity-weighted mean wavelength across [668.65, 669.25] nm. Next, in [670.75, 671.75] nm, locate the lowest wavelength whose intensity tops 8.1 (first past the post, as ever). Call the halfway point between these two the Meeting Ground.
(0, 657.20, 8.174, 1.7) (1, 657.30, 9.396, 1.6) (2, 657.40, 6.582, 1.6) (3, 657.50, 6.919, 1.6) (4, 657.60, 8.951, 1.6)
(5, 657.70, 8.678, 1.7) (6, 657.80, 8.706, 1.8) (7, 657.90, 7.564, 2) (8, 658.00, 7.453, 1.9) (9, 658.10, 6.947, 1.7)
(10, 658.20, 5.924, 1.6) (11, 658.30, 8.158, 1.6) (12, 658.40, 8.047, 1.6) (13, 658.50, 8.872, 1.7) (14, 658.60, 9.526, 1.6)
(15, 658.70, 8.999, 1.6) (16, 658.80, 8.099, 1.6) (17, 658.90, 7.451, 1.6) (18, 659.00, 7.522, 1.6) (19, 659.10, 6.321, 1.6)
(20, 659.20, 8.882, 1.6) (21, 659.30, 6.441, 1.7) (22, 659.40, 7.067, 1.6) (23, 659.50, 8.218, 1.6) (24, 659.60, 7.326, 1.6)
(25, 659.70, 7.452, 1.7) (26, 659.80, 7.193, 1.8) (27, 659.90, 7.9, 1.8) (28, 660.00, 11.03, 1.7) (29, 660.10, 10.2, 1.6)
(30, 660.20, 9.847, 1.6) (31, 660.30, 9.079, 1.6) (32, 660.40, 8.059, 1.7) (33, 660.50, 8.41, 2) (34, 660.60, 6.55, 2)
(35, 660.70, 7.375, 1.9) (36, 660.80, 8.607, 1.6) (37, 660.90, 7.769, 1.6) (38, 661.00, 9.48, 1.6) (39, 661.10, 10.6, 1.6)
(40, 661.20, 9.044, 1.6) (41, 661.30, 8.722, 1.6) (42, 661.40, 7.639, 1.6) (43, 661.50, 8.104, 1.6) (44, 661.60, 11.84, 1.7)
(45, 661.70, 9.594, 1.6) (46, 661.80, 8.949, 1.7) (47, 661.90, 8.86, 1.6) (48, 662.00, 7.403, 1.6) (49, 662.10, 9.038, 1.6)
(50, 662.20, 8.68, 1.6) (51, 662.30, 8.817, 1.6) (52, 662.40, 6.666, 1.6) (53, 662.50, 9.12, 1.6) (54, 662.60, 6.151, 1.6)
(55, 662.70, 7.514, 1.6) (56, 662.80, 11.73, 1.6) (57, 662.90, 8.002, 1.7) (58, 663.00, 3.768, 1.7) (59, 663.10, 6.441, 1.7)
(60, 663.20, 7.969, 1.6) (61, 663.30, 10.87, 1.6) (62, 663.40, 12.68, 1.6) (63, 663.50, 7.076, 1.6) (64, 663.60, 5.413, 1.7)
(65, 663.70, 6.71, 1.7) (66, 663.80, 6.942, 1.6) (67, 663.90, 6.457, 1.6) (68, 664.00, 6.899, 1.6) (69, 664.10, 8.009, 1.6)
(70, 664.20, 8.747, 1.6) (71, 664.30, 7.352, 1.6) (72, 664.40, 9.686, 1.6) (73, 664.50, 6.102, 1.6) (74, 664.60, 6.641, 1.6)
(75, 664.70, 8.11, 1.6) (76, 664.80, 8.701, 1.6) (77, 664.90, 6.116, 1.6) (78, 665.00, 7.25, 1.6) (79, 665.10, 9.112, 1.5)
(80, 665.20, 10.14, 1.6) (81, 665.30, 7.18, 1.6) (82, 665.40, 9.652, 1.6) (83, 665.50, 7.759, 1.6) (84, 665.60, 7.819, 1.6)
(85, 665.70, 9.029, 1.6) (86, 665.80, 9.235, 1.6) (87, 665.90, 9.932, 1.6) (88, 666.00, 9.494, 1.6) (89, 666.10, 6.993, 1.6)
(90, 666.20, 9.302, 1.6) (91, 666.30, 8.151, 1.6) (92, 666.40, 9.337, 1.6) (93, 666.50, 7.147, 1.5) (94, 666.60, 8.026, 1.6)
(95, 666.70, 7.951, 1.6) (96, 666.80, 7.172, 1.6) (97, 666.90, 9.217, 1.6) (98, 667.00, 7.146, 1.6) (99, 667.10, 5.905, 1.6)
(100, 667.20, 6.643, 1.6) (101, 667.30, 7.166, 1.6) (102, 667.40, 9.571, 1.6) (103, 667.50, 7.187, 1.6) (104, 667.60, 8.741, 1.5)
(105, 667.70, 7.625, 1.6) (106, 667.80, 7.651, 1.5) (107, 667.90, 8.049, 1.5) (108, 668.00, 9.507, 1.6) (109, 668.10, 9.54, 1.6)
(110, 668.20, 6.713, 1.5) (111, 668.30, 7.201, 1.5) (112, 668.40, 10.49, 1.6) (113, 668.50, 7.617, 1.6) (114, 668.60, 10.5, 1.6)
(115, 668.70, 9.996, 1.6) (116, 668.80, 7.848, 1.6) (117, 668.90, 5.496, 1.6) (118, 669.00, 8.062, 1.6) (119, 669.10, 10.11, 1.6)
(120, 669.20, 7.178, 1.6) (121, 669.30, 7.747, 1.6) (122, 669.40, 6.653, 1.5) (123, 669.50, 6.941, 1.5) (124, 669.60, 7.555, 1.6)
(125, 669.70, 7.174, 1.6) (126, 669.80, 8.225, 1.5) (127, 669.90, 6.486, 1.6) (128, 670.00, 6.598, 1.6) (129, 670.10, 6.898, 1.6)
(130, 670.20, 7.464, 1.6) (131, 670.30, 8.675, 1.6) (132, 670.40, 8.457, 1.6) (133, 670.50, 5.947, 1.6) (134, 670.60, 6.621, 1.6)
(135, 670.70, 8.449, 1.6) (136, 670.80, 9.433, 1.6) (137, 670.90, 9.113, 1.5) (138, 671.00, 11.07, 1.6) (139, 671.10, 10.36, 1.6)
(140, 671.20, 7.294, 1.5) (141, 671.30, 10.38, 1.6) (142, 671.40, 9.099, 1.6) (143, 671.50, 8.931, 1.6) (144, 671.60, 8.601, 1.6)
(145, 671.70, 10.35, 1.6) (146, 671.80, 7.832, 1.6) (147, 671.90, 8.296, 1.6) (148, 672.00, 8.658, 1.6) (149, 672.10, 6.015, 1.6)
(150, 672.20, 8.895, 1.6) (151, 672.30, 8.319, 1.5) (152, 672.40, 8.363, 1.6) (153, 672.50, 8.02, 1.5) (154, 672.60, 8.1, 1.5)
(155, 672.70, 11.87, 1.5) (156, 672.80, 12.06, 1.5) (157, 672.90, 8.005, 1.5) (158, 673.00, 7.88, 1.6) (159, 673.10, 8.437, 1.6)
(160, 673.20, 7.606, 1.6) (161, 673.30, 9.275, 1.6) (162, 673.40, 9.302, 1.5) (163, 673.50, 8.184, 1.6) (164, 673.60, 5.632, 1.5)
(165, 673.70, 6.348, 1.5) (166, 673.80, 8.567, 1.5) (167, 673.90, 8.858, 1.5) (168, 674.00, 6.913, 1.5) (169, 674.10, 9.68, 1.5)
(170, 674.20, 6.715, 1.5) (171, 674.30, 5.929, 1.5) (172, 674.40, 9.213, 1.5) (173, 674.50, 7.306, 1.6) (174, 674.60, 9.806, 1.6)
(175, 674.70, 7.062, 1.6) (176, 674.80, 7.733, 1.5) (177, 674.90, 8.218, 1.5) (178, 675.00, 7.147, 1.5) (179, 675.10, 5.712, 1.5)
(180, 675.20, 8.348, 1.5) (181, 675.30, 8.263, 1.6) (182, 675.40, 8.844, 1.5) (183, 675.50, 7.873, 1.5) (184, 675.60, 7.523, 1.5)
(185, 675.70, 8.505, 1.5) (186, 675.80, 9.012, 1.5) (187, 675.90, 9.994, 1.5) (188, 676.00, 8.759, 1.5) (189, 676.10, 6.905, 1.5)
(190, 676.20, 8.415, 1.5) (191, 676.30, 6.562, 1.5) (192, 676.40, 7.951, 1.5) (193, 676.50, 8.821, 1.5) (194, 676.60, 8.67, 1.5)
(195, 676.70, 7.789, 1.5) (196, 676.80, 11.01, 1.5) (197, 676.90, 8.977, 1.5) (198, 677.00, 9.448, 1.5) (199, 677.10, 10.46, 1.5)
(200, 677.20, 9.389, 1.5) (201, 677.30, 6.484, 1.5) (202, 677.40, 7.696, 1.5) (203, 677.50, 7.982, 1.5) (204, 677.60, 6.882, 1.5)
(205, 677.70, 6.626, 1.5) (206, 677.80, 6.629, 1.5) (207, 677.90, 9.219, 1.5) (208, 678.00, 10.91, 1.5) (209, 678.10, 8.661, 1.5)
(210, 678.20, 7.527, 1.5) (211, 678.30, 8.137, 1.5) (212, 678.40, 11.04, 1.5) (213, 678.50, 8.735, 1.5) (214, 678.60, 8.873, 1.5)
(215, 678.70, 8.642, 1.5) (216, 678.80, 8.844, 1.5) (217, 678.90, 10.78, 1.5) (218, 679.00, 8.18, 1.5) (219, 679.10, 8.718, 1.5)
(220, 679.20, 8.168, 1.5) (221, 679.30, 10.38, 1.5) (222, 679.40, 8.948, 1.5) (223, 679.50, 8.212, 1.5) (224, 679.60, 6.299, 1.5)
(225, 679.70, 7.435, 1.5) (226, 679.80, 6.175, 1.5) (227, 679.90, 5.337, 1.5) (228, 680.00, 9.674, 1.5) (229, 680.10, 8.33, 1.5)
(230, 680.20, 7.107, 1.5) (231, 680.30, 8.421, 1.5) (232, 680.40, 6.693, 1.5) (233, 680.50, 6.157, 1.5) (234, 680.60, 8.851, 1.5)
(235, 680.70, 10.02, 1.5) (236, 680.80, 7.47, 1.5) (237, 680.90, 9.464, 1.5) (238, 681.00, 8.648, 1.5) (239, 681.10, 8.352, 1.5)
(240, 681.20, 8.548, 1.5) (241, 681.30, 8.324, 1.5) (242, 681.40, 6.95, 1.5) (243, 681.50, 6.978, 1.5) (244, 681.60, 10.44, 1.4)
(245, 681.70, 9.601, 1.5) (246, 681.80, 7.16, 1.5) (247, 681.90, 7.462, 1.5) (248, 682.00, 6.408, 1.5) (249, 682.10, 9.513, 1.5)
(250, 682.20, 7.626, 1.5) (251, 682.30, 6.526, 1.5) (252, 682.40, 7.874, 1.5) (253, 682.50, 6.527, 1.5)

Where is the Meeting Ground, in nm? 669.87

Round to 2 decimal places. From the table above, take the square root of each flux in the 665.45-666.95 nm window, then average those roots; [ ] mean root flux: 2.90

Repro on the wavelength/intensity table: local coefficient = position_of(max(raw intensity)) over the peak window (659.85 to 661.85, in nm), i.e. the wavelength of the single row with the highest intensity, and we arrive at 661.60 nm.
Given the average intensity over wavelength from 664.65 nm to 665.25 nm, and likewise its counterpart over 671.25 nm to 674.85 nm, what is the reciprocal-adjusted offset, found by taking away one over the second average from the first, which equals 8.12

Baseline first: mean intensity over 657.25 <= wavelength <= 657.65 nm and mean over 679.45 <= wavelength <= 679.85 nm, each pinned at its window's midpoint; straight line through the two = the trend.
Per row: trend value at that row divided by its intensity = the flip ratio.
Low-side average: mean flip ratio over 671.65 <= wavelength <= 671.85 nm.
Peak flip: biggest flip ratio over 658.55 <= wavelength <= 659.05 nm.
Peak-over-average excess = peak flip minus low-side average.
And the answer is 0.23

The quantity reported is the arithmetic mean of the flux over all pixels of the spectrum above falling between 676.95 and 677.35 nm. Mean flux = 8.9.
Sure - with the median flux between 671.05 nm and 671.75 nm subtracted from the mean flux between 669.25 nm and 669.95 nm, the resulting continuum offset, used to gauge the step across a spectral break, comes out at -1.8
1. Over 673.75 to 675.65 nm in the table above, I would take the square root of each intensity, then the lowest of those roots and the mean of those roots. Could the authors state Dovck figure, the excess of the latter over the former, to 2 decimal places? 0.41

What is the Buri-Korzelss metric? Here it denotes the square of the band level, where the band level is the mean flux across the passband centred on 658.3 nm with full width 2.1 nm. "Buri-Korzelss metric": 62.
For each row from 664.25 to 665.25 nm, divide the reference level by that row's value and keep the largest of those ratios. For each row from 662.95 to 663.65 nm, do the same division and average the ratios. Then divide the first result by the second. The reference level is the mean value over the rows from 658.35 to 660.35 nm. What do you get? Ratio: 1.10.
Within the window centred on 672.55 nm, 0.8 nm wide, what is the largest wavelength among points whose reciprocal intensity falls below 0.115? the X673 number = 672.80 nm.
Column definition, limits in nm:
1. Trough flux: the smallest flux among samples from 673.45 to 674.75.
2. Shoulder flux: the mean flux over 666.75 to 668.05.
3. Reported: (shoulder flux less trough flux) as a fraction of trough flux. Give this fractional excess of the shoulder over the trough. 0.39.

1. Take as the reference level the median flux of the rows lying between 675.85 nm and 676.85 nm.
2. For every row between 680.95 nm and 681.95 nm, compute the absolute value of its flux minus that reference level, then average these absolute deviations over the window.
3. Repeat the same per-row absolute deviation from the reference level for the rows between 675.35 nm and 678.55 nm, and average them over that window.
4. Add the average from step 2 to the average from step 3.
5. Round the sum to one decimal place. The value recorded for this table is 1.9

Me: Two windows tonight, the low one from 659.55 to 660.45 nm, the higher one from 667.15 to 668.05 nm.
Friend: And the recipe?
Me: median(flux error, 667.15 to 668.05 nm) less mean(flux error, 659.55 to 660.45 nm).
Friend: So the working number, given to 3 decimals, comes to -0.078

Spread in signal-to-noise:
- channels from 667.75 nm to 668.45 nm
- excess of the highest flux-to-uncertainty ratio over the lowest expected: 2.1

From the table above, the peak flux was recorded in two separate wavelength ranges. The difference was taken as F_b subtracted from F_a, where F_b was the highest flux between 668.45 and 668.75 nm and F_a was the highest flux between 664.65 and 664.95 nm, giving -1.8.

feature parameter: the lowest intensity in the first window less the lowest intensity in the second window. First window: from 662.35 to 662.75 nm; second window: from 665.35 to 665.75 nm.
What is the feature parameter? -1.6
